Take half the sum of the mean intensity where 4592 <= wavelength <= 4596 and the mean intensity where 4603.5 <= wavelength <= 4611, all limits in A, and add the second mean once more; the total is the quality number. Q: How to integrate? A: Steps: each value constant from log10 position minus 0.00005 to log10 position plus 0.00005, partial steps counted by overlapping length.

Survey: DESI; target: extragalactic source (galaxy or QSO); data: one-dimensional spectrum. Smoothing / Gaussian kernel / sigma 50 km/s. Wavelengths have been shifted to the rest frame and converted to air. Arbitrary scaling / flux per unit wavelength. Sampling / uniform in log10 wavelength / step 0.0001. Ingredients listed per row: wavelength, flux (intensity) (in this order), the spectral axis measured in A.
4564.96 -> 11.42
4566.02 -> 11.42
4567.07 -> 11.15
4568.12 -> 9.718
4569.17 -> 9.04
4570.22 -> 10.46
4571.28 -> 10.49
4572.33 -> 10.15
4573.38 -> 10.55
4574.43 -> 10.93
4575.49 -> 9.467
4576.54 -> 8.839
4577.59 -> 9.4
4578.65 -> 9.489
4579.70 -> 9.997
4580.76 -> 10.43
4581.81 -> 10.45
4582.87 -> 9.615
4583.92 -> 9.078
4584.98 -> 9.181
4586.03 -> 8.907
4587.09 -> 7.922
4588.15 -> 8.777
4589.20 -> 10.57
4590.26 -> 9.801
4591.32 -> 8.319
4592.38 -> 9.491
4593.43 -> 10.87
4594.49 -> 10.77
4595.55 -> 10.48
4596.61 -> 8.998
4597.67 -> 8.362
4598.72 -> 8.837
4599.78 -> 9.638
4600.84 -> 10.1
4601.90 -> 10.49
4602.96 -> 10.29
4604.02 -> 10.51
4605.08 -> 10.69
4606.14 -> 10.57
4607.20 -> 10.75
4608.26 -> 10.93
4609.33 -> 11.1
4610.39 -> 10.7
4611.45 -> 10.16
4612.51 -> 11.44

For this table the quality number 21.3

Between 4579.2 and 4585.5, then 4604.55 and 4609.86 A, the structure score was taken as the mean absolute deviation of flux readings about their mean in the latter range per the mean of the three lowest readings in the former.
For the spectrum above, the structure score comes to 0.02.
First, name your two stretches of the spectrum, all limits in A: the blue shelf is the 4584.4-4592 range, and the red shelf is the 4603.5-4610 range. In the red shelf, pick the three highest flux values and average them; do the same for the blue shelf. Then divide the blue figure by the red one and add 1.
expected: 1.90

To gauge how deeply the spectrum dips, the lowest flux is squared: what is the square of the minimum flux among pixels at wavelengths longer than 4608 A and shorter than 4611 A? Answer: 114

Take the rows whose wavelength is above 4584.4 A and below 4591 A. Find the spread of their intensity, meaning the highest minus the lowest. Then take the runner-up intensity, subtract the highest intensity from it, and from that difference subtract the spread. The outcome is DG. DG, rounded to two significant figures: -3.4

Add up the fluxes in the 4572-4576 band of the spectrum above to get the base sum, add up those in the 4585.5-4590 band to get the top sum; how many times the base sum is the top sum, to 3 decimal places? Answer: 0.880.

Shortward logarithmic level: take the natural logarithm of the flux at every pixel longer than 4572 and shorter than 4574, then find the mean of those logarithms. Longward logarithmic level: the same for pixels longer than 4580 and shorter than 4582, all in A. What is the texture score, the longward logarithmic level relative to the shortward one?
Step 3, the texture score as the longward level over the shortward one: 1.00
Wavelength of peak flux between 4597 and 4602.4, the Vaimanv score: 4601.90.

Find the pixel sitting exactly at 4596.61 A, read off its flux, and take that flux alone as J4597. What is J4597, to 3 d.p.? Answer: 8.998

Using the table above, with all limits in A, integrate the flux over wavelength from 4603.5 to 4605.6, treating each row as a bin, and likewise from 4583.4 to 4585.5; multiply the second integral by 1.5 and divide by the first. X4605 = 1.29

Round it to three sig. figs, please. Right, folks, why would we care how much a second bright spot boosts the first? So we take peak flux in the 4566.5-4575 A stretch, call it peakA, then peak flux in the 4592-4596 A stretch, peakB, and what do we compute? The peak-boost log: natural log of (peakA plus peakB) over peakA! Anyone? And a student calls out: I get 0.681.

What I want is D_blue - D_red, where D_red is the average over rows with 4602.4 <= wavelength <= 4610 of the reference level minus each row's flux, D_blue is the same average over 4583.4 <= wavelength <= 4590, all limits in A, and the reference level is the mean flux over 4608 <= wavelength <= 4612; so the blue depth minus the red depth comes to 1.6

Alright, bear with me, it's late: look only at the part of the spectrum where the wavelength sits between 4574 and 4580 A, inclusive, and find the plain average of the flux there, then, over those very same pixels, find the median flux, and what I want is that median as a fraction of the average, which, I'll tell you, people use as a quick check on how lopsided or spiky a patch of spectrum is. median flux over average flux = 0.98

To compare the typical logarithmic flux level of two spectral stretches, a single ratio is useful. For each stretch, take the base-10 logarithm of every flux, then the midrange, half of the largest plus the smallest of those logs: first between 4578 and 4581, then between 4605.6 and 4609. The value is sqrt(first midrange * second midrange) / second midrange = 0.98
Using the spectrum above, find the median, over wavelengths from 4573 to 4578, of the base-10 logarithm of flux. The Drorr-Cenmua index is 0.98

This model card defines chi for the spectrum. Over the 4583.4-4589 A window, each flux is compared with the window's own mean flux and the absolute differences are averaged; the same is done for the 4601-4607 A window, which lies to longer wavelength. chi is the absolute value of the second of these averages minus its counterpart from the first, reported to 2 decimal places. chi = 0.24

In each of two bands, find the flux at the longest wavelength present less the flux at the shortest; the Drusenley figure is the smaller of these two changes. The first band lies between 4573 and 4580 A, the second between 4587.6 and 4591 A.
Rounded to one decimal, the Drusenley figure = -0.6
